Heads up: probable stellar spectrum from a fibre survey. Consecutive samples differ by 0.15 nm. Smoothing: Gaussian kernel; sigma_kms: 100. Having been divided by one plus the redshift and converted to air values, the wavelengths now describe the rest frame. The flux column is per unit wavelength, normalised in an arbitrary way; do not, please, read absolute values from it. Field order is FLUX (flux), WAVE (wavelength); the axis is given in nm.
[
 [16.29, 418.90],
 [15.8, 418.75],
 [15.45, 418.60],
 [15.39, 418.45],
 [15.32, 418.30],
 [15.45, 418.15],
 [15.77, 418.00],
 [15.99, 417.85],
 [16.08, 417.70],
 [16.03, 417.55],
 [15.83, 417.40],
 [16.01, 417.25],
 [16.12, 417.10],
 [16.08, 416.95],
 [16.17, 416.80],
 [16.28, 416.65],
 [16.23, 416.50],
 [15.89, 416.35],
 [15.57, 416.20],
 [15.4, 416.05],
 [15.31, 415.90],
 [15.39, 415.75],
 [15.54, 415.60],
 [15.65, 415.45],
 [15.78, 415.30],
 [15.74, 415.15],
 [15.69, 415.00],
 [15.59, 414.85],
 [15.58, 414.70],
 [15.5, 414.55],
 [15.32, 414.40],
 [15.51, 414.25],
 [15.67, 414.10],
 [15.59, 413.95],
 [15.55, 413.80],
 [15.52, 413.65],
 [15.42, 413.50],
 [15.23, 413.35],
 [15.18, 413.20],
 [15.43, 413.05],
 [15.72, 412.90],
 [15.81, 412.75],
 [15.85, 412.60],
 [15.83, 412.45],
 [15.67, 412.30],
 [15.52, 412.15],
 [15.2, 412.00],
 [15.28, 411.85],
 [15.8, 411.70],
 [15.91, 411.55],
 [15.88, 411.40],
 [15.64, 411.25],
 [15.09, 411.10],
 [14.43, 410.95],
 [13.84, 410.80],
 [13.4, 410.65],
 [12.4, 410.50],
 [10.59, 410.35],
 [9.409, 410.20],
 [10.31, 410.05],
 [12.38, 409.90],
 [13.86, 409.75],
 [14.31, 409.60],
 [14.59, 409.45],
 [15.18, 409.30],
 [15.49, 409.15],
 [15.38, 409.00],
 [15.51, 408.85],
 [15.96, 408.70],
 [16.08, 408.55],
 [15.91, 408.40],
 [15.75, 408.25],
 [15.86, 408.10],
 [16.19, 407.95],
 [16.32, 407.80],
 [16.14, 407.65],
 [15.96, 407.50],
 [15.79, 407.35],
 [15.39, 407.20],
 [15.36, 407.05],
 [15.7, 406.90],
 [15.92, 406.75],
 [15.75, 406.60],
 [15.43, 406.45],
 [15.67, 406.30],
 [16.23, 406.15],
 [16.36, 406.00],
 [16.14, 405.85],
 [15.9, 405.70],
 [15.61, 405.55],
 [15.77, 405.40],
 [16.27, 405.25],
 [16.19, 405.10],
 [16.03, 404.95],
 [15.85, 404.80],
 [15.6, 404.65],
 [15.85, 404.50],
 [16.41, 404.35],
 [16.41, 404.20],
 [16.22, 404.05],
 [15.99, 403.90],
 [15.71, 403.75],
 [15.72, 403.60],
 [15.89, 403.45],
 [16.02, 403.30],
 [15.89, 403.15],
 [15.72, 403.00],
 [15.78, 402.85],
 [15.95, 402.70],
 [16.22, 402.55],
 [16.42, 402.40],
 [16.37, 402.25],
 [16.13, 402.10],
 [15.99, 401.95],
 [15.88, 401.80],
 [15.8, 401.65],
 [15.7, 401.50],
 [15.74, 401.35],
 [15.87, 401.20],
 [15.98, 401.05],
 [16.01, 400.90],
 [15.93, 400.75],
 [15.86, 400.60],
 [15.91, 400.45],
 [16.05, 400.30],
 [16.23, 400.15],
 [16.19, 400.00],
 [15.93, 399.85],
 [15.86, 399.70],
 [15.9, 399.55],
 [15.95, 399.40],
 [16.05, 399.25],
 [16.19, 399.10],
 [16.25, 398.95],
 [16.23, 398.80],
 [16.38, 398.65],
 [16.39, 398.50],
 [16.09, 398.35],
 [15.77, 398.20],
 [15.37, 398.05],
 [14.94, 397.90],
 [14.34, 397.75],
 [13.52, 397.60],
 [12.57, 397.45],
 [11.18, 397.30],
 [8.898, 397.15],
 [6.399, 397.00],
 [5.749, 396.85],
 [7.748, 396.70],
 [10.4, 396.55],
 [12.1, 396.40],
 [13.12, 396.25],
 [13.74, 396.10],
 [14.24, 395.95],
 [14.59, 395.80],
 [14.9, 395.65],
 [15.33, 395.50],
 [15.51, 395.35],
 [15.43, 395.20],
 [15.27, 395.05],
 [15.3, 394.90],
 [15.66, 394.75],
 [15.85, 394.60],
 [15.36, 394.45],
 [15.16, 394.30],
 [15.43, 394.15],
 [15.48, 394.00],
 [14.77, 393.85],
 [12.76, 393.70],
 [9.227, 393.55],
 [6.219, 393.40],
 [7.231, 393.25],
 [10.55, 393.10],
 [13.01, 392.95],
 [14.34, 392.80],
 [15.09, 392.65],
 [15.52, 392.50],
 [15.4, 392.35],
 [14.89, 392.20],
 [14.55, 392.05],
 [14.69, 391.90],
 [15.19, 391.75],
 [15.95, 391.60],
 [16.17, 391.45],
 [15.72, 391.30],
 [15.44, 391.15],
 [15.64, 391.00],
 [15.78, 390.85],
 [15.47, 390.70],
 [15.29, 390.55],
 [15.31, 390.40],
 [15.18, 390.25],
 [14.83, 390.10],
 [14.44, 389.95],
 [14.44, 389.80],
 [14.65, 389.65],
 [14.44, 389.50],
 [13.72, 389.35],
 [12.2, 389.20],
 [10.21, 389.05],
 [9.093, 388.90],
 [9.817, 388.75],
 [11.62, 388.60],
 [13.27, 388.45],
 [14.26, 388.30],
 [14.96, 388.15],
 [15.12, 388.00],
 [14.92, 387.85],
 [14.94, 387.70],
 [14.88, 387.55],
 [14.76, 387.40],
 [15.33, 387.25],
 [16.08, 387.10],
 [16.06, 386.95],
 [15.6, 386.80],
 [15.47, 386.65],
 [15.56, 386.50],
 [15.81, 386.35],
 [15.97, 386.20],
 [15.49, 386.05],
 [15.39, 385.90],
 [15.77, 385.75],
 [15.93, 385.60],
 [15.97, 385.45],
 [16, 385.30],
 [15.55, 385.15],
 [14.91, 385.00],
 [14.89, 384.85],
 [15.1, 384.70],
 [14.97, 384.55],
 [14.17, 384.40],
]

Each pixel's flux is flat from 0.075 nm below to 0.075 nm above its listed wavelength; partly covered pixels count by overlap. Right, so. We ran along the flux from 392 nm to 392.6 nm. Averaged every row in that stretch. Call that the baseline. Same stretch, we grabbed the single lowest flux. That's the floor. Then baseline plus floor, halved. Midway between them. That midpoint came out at 14.8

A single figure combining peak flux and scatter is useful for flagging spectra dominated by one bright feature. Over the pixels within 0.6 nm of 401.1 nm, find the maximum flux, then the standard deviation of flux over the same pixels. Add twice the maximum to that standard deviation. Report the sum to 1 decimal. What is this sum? 32.1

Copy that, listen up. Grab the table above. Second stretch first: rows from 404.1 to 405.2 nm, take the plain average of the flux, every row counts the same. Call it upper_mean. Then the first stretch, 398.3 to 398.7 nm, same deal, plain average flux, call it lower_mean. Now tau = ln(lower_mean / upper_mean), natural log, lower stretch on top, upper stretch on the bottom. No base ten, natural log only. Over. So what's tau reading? 0.015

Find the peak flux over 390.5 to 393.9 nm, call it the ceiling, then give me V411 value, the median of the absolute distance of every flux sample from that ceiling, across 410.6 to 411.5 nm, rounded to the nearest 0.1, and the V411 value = 1.4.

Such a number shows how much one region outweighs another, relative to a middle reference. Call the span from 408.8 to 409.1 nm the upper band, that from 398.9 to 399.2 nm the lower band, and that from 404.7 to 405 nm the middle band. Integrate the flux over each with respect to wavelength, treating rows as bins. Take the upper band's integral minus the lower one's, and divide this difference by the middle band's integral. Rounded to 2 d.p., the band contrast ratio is -0.05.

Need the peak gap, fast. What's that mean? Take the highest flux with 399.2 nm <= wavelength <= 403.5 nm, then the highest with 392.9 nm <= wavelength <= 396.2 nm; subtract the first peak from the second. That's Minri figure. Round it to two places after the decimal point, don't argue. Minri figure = -0.57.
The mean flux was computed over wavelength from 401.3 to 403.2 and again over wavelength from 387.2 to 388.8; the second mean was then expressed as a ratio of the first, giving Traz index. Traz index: 0.88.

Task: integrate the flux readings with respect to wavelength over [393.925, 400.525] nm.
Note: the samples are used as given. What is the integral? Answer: 95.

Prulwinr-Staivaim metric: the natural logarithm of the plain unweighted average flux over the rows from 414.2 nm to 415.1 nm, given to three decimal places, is 2.743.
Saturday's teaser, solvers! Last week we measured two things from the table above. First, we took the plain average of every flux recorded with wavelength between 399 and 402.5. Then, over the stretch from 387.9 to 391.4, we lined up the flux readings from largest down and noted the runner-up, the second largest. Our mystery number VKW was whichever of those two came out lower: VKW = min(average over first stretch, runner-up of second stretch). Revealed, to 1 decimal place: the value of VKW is 15.7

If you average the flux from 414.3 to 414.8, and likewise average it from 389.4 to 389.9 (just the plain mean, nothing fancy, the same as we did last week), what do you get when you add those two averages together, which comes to 30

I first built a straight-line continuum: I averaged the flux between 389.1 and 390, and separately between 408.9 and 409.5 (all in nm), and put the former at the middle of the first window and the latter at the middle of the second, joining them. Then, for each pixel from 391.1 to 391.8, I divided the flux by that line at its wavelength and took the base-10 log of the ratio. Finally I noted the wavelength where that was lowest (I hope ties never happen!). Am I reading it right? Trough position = 391.75 nm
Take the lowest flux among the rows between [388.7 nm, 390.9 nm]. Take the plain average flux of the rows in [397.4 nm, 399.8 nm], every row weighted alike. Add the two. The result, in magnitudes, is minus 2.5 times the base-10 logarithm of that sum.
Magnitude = -3.48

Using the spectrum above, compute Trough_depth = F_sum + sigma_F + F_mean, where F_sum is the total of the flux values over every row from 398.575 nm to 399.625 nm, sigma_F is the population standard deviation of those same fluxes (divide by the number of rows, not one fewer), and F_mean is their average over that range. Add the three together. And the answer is 129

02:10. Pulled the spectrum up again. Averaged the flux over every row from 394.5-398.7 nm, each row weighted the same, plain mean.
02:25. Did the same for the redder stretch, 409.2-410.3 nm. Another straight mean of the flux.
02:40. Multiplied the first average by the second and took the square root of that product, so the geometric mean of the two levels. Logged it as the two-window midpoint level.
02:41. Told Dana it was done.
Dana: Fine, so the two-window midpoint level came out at 13.2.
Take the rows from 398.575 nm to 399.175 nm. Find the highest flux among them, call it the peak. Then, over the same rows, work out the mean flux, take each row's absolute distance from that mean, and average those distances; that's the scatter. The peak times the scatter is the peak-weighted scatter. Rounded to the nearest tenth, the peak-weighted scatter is 1.0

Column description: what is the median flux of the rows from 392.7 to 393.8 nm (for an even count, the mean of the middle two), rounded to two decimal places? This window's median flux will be 10.55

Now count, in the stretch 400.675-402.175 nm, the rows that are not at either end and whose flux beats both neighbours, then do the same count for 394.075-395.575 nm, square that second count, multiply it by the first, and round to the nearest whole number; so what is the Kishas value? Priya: 4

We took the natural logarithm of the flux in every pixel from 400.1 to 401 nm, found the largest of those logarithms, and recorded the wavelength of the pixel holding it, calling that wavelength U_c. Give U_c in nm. 400.15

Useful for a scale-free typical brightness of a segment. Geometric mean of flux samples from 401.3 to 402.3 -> 15.9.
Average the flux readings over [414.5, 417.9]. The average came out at 15.8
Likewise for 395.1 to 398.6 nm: 13.0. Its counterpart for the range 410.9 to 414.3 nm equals 15.5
